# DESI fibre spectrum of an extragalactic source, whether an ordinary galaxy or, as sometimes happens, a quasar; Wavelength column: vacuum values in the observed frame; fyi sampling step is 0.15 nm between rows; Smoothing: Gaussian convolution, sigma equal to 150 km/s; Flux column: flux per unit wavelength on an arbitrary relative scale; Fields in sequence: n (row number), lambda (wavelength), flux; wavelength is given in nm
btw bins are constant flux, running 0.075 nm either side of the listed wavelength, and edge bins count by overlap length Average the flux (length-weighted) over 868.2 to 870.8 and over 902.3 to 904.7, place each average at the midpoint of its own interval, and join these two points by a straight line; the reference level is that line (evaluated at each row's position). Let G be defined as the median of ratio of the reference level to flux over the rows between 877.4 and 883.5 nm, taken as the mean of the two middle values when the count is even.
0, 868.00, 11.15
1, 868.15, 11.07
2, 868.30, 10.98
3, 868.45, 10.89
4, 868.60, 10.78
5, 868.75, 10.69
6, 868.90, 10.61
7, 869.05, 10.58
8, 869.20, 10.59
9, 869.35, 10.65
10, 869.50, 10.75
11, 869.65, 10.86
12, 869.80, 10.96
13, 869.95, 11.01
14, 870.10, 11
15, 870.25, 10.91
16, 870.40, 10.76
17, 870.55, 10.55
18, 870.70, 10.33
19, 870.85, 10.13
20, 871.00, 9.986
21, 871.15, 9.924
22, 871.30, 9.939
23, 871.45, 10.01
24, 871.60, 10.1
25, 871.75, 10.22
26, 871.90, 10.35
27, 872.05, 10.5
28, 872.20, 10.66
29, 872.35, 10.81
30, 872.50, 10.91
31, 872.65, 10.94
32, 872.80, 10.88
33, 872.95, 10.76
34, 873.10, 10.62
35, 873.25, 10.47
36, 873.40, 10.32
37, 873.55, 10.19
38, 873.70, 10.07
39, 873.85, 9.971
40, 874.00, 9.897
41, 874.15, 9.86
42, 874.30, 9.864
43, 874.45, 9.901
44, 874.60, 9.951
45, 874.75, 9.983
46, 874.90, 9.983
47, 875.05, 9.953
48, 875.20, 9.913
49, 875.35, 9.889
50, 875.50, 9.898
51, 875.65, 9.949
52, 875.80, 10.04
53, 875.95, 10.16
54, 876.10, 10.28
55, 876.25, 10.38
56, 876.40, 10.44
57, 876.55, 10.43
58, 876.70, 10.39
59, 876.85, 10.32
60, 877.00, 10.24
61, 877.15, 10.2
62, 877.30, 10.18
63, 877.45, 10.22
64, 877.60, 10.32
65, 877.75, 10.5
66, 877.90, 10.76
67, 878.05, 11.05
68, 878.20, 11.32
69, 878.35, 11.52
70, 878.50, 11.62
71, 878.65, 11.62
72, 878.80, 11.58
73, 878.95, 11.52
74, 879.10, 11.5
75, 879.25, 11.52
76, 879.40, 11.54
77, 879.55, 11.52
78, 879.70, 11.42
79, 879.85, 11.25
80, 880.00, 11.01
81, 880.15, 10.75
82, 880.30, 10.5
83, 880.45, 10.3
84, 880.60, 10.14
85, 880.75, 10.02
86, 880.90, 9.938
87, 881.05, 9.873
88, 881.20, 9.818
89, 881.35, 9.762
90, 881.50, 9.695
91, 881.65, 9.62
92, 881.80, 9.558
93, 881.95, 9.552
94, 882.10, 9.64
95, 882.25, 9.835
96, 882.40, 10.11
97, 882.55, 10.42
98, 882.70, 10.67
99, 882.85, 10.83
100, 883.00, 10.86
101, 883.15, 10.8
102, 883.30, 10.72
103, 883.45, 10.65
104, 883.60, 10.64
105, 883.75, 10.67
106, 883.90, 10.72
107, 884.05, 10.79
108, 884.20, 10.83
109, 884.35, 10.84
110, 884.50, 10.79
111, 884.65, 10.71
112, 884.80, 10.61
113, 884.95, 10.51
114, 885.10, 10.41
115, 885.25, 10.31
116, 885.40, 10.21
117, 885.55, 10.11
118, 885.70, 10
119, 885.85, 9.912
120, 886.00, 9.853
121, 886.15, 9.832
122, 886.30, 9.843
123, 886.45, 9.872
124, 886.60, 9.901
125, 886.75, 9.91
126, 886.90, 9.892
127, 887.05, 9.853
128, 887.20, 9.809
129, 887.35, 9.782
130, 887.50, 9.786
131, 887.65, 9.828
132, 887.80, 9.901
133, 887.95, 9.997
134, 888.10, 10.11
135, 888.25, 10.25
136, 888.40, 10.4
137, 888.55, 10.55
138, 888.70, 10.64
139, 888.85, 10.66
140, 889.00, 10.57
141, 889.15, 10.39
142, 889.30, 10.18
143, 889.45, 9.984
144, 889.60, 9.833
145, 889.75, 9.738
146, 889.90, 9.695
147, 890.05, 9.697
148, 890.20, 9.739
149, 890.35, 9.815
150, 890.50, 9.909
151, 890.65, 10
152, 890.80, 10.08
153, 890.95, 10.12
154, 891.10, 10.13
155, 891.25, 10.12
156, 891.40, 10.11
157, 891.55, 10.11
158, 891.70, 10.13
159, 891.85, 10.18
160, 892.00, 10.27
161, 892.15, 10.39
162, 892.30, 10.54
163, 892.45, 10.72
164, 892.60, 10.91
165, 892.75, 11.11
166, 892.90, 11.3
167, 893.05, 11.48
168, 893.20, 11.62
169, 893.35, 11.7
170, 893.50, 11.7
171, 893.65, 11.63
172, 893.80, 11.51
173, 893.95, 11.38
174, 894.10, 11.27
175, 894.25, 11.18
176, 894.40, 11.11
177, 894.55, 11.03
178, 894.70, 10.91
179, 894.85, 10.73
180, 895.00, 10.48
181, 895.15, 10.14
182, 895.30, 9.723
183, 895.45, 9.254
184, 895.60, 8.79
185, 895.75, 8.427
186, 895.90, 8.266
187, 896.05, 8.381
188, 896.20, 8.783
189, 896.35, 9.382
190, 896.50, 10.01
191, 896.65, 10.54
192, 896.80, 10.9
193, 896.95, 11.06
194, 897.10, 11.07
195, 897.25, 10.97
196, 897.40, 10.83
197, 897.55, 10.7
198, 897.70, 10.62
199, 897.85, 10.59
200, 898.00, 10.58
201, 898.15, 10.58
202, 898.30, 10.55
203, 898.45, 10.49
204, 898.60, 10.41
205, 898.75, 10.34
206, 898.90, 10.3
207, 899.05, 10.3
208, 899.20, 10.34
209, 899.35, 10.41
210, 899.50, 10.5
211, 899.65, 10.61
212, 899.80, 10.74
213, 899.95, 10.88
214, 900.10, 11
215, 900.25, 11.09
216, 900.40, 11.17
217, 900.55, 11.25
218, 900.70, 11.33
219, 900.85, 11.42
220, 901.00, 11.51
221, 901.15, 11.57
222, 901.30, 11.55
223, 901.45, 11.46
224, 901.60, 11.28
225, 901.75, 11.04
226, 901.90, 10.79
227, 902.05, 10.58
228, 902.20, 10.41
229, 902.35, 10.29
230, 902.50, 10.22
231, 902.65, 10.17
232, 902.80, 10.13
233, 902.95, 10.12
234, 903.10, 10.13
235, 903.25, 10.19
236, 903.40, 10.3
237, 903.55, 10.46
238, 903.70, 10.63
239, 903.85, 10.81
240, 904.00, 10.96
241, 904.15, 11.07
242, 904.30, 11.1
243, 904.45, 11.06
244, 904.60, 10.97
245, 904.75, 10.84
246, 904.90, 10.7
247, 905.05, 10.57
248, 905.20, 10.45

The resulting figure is 1.00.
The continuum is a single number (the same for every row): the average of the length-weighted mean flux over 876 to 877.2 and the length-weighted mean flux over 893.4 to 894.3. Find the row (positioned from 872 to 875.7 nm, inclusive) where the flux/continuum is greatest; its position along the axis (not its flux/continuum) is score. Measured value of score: 872.65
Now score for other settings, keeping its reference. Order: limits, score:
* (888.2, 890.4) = 888.85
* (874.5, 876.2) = 876.10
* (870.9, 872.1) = 872.05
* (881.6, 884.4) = 883.00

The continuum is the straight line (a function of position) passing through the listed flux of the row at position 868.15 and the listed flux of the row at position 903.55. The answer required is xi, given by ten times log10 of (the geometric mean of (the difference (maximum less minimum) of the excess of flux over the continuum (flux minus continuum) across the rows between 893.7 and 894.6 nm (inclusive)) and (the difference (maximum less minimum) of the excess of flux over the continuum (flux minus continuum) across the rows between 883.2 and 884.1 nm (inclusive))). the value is -5.7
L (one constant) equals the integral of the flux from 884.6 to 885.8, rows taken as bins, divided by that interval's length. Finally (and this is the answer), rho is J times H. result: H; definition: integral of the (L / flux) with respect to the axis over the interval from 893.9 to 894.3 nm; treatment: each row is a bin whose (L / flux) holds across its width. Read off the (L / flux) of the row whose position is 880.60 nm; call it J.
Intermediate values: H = 0.37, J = 1.02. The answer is 0.37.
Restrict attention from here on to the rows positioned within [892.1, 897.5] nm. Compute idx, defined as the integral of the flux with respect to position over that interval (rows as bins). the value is 57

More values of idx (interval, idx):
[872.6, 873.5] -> 10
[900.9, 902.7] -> 20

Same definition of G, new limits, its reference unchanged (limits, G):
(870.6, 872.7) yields 1.05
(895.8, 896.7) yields 1.17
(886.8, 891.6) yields 1.06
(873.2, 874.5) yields 1.08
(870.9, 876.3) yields 1.07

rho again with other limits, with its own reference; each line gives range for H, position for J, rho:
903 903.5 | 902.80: 0.52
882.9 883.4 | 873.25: 0.47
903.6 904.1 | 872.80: 0.46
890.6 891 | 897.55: 0.40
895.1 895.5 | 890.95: 0.44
